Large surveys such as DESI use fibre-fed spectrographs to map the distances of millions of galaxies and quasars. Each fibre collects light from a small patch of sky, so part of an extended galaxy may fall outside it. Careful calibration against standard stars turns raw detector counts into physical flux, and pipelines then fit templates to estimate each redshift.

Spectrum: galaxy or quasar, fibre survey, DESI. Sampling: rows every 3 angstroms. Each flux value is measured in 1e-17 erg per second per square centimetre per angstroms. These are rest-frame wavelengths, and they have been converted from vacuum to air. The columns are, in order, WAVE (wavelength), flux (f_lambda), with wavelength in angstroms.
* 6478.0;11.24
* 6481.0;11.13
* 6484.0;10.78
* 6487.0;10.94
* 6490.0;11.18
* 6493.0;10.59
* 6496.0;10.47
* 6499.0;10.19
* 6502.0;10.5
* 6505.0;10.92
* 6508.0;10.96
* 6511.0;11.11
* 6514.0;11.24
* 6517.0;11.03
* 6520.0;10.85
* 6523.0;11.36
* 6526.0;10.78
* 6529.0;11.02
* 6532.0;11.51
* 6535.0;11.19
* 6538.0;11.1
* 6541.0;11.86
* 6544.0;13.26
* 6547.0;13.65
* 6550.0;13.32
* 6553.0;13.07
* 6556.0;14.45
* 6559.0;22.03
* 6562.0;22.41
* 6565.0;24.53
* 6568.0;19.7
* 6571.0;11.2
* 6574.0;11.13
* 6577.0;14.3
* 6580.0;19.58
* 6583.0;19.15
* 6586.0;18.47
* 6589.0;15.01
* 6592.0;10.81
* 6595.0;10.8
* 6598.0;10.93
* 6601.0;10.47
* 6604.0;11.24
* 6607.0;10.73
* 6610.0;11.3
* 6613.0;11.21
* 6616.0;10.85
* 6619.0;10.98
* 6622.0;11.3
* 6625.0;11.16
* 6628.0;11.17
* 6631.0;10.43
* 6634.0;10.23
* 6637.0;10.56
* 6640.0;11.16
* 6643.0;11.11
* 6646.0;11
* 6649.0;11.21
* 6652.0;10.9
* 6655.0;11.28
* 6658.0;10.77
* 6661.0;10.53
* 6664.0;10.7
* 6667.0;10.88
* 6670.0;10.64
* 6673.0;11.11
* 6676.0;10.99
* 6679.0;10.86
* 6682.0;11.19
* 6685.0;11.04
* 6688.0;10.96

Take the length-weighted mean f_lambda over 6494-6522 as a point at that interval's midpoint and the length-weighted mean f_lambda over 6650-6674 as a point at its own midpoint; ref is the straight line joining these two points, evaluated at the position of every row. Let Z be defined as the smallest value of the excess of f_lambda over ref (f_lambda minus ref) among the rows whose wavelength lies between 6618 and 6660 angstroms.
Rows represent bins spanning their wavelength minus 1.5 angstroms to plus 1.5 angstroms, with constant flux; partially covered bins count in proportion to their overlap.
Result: -0.62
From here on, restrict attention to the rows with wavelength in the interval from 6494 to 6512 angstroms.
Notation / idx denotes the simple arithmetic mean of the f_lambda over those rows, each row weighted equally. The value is 10.7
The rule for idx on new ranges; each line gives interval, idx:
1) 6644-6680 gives 10.9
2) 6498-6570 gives 13.4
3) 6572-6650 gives 12.2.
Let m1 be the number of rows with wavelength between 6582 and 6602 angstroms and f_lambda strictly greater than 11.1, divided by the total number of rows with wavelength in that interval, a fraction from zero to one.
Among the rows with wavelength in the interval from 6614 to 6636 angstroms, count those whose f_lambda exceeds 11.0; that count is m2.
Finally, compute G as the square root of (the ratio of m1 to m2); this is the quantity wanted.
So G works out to 0.4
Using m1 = 0.4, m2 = 3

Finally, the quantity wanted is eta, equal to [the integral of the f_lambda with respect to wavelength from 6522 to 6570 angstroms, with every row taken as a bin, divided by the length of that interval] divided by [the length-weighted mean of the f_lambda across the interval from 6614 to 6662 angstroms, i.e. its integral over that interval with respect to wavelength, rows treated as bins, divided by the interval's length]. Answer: 1.35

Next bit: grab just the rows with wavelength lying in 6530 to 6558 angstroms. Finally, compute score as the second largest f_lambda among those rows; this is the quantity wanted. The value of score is 13.65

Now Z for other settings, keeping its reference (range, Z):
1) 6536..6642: -0.62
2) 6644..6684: -0.32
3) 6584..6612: -0.37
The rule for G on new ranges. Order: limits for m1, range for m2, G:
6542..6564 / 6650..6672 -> 1.0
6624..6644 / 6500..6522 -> 0.4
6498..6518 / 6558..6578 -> 0.2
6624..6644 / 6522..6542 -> 0.3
